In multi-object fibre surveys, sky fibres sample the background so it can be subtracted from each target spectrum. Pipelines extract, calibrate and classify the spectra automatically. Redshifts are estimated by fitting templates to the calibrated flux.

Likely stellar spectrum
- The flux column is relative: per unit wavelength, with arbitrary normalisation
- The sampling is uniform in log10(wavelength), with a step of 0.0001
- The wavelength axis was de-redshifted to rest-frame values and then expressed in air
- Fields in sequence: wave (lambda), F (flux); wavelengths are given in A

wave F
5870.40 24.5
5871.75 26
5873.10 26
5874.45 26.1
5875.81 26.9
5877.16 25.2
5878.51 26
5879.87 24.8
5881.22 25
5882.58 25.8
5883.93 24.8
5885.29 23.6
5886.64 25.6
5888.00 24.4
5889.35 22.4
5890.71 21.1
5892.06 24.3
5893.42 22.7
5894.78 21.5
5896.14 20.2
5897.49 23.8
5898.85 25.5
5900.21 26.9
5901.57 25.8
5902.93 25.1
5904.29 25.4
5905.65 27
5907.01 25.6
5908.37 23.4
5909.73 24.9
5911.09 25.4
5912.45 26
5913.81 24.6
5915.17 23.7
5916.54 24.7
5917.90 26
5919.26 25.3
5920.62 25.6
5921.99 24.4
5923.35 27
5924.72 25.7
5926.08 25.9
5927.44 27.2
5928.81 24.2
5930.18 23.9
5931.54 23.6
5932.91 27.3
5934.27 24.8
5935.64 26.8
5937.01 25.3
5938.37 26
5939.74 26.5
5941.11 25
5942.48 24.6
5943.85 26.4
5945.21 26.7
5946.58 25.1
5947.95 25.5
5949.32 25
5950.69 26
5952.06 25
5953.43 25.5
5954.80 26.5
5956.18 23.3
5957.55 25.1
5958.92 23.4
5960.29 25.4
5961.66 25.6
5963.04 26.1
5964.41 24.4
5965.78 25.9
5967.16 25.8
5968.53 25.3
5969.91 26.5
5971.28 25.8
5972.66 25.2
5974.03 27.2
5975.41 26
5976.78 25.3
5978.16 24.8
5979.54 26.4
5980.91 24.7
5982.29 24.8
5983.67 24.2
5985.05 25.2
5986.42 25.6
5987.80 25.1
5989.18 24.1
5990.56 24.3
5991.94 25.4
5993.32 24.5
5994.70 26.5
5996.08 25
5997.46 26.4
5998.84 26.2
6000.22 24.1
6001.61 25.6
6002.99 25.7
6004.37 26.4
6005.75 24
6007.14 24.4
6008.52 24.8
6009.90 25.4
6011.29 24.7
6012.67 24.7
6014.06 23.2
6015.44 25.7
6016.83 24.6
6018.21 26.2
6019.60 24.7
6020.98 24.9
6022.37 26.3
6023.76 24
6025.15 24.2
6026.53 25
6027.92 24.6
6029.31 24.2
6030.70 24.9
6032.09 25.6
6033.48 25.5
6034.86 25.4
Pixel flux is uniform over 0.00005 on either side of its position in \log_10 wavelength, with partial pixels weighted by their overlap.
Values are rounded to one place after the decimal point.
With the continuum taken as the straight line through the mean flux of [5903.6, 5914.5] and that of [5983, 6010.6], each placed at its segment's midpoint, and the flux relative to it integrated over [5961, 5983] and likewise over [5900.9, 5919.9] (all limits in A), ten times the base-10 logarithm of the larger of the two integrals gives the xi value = 13.5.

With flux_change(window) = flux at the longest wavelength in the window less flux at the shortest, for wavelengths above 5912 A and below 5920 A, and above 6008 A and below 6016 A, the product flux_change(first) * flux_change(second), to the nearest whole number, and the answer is -1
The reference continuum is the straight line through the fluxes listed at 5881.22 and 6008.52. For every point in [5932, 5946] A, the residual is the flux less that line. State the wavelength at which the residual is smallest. 5942.48 A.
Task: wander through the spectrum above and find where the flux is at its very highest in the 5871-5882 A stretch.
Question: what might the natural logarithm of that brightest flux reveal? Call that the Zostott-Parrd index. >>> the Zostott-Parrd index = 3.29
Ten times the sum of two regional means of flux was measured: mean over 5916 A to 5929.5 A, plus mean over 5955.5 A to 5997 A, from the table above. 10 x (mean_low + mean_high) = 508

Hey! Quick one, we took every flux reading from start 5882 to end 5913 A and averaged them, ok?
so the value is 24.4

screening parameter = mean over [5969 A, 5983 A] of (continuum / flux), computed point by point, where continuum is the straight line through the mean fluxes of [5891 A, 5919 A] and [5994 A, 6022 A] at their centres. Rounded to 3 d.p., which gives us 0.975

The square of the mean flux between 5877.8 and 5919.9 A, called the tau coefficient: 603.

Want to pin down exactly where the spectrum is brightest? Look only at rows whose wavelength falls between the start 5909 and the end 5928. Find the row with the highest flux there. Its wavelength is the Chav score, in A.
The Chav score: 5927.44 A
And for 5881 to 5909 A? 5905.65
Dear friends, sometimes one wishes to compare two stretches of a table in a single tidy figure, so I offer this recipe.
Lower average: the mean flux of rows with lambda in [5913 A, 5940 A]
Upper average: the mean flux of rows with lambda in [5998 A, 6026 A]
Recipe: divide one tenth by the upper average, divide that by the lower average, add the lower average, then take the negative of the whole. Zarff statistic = -25.4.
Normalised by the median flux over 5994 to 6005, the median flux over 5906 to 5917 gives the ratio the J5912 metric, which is 0.956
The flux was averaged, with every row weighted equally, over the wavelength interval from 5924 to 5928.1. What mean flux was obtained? 26.3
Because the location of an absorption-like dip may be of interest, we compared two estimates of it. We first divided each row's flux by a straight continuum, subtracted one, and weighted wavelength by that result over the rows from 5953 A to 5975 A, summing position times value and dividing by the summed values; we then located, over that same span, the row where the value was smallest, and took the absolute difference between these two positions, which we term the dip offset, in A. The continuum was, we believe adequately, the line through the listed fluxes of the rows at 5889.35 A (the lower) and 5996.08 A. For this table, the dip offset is 8.9 A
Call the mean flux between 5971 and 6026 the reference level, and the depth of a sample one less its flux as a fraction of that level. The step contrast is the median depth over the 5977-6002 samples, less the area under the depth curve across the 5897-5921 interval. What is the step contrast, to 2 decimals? 0.11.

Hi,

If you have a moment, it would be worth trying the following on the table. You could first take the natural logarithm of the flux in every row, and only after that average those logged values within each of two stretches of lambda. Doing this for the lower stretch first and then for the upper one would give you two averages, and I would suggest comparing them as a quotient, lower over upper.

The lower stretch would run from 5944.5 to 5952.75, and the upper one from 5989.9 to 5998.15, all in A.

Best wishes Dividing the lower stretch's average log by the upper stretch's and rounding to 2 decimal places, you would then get 1.00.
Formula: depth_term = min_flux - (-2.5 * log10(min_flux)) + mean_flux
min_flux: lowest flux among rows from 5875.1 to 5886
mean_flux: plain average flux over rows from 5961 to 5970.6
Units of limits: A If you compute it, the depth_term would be 52.7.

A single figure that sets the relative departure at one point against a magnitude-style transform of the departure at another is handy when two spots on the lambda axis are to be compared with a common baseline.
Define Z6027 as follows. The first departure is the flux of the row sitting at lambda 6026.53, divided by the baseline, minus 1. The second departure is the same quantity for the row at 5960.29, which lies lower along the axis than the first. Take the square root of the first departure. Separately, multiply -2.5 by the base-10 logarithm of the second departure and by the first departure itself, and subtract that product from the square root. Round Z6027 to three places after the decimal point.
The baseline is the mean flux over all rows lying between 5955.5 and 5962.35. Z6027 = 0.068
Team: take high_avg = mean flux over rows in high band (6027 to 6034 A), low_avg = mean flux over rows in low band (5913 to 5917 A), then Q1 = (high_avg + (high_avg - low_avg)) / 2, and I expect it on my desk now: 12.8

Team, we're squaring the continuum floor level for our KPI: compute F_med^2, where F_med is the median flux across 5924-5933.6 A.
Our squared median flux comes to 660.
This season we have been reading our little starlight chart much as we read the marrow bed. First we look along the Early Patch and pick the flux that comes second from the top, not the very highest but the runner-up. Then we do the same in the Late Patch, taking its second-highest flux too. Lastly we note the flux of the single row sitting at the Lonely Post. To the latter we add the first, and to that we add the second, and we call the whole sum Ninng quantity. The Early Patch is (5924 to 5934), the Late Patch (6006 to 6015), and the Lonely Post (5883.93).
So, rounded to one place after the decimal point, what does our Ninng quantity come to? 76.8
